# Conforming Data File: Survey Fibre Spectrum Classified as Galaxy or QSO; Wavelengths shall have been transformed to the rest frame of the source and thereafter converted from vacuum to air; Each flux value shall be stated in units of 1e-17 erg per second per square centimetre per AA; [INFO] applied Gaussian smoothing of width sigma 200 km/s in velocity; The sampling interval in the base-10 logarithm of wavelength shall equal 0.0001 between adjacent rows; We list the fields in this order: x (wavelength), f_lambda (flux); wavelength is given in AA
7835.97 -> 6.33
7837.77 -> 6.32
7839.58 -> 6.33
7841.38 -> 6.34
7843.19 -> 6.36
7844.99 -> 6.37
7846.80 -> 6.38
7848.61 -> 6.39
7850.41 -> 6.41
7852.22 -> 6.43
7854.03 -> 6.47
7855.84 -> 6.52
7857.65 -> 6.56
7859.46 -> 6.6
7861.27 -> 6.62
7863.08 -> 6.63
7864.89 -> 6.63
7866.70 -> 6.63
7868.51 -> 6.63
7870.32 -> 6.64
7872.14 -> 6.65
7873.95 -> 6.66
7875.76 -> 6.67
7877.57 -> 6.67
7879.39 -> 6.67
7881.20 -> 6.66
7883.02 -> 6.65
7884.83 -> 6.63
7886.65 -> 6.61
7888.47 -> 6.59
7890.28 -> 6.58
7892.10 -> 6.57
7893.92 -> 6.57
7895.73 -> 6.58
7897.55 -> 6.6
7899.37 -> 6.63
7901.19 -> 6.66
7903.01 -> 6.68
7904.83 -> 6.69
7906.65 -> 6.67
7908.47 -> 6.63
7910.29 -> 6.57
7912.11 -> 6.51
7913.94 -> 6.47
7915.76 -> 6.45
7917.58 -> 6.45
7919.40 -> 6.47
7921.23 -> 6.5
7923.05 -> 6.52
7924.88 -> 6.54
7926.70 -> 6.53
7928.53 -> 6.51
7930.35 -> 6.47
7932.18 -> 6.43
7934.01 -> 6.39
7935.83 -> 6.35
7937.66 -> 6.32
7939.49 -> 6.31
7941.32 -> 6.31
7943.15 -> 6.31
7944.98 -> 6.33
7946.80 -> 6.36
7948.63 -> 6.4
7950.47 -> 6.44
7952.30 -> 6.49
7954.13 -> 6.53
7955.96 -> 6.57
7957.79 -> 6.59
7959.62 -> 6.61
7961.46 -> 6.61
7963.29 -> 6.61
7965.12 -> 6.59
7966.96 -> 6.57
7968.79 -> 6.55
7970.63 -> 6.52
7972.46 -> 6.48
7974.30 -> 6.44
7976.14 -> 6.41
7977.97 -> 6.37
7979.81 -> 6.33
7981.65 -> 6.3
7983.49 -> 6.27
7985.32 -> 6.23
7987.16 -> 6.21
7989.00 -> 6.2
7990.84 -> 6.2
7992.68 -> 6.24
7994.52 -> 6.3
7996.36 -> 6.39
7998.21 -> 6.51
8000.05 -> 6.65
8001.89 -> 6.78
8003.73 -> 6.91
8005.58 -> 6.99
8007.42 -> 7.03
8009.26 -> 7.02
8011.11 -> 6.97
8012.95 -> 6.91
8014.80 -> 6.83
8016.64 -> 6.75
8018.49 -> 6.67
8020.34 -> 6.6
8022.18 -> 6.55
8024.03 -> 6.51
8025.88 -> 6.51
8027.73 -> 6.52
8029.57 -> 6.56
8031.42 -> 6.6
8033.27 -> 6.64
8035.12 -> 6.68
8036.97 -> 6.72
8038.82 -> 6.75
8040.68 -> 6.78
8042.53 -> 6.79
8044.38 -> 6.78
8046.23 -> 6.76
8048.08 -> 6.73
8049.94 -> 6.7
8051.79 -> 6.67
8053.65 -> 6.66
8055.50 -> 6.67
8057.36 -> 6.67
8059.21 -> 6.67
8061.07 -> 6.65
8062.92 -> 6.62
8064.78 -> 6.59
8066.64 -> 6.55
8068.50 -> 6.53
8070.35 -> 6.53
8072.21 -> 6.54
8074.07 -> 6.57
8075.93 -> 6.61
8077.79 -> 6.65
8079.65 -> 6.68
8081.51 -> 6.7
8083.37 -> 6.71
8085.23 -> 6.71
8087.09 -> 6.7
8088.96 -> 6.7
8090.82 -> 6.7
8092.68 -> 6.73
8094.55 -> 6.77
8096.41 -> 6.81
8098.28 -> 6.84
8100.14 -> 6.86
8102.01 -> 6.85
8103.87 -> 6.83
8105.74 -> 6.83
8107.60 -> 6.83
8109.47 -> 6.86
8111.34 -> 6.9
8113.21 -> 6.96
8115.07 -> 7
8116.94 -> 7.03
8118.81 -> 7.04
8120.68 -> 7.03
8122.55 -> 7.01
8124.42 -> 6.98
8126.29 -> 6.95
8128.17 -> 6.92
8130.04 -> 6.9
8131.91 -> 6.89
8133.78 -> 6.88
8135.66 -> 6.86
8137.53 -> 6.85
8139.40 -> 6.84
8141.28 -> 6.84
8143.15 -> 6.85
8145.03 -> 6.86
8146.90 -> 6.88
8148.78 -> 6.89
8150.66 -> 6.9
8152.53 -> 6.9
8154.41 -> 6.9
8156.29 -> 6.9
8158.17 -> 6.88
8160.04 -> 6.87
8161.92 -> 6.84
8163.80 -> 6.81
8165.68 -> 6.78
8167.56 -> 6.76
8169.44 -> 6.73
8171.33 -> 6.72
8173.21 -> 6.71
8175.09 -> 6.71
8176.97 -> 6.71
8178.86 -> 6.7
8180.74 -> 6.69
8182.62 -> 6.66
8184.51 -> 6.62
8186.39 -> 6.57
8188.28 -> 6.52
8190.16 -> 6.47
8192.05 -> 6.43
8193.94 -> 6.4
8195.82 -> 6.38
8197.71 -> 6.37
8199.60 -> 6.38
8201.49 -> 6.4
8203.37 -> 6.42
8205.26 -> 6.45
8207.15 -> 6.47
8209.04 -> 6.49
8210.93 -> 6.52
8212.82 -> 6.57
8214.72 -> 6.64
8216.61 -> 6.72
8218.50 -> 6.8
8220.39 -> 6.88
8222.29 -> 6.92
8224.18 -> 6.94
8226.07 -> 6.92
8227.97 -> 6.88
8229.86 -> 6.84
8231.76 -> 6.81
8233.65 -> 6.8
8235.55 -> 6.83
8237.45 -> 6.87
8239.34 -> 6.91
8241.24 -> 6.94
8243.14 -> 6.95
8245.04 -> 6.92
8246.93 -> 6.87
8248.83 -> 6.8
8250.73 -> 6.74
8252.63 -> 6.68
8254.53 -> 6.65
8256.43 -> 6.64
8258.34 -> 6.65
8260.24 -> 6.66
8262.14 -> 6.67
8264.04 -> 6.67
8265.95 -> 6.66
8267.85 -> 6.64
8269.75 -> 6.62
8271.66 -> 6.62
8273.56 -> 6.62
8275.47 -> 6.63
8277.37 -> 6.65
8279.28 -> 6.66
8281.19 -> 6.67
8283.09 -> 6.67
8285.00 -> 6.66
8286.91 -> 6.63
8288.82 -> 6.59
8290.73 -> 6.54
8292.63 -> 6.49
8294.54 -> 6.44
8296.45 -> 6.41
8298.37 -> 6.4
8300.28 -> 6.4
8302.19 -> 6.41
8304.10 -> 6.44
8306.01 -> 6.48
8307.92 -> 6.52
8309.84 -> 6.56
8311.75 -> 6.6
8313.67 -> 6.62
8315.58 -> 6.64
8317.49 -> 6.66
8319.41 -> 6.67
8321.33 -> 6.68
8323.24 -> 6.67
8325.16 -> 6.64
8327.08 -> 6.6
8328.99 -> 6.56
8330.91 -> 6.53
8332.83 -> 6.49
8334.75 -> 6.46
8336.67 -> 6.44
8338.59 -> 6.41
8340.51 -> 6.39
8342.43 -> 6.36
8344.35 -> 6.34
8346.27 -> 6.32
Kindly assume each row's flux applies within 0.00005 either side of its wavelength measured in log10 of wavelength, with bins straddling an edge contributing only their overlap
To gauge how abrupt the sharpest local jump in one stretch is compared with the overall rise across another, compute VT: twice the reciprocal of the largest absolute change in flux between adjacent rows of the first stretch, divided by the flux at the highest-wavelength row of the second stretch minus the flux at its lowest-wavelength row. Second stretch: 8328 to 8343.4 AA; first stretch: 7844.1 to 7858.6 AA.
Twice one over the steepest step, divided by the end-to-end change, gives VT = -200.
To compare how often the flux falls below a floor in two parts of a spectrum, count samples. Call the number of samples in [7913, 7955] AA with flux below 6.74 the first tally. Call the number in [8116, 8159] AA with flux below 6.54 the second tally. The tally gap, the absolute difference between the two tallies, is 23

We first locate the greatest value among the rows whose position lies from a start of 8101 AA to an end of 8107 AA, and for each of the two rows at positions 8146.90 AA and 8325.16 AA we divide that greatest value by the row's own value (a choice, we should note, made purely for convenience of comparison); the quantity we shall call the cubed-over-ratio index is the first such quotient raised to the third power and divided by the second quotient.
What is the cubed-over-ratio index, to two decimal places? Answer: 0.96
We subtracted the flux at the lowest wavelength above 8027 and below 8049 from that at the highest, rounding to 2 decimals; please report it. 0.21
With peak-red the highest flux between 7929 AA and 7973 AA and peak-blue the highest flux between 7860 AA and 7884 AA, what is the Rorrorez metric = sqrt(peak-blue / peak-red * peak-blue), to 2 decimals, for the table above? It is 2.59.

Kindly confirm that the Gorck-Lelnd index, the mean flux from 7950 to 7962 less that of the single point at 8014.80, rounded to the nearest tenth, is -0.3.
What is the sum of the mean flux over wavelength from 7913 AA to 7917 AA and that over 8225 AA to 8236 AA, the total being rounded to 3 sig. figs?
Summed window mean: 13.3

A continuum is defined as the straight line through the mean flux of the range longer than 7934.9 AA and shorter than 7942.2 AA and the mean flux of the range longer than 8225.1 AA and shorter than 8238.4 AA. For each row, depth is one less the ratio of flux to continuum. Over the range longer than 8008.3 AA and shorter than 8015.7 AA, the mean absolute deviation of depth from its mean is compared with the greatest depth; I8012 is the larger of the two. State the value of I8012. 0.010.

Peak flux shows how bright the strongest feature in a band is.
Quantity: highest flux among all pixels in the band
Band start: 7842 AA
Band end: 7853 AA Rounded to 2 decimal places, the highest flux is 6.43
